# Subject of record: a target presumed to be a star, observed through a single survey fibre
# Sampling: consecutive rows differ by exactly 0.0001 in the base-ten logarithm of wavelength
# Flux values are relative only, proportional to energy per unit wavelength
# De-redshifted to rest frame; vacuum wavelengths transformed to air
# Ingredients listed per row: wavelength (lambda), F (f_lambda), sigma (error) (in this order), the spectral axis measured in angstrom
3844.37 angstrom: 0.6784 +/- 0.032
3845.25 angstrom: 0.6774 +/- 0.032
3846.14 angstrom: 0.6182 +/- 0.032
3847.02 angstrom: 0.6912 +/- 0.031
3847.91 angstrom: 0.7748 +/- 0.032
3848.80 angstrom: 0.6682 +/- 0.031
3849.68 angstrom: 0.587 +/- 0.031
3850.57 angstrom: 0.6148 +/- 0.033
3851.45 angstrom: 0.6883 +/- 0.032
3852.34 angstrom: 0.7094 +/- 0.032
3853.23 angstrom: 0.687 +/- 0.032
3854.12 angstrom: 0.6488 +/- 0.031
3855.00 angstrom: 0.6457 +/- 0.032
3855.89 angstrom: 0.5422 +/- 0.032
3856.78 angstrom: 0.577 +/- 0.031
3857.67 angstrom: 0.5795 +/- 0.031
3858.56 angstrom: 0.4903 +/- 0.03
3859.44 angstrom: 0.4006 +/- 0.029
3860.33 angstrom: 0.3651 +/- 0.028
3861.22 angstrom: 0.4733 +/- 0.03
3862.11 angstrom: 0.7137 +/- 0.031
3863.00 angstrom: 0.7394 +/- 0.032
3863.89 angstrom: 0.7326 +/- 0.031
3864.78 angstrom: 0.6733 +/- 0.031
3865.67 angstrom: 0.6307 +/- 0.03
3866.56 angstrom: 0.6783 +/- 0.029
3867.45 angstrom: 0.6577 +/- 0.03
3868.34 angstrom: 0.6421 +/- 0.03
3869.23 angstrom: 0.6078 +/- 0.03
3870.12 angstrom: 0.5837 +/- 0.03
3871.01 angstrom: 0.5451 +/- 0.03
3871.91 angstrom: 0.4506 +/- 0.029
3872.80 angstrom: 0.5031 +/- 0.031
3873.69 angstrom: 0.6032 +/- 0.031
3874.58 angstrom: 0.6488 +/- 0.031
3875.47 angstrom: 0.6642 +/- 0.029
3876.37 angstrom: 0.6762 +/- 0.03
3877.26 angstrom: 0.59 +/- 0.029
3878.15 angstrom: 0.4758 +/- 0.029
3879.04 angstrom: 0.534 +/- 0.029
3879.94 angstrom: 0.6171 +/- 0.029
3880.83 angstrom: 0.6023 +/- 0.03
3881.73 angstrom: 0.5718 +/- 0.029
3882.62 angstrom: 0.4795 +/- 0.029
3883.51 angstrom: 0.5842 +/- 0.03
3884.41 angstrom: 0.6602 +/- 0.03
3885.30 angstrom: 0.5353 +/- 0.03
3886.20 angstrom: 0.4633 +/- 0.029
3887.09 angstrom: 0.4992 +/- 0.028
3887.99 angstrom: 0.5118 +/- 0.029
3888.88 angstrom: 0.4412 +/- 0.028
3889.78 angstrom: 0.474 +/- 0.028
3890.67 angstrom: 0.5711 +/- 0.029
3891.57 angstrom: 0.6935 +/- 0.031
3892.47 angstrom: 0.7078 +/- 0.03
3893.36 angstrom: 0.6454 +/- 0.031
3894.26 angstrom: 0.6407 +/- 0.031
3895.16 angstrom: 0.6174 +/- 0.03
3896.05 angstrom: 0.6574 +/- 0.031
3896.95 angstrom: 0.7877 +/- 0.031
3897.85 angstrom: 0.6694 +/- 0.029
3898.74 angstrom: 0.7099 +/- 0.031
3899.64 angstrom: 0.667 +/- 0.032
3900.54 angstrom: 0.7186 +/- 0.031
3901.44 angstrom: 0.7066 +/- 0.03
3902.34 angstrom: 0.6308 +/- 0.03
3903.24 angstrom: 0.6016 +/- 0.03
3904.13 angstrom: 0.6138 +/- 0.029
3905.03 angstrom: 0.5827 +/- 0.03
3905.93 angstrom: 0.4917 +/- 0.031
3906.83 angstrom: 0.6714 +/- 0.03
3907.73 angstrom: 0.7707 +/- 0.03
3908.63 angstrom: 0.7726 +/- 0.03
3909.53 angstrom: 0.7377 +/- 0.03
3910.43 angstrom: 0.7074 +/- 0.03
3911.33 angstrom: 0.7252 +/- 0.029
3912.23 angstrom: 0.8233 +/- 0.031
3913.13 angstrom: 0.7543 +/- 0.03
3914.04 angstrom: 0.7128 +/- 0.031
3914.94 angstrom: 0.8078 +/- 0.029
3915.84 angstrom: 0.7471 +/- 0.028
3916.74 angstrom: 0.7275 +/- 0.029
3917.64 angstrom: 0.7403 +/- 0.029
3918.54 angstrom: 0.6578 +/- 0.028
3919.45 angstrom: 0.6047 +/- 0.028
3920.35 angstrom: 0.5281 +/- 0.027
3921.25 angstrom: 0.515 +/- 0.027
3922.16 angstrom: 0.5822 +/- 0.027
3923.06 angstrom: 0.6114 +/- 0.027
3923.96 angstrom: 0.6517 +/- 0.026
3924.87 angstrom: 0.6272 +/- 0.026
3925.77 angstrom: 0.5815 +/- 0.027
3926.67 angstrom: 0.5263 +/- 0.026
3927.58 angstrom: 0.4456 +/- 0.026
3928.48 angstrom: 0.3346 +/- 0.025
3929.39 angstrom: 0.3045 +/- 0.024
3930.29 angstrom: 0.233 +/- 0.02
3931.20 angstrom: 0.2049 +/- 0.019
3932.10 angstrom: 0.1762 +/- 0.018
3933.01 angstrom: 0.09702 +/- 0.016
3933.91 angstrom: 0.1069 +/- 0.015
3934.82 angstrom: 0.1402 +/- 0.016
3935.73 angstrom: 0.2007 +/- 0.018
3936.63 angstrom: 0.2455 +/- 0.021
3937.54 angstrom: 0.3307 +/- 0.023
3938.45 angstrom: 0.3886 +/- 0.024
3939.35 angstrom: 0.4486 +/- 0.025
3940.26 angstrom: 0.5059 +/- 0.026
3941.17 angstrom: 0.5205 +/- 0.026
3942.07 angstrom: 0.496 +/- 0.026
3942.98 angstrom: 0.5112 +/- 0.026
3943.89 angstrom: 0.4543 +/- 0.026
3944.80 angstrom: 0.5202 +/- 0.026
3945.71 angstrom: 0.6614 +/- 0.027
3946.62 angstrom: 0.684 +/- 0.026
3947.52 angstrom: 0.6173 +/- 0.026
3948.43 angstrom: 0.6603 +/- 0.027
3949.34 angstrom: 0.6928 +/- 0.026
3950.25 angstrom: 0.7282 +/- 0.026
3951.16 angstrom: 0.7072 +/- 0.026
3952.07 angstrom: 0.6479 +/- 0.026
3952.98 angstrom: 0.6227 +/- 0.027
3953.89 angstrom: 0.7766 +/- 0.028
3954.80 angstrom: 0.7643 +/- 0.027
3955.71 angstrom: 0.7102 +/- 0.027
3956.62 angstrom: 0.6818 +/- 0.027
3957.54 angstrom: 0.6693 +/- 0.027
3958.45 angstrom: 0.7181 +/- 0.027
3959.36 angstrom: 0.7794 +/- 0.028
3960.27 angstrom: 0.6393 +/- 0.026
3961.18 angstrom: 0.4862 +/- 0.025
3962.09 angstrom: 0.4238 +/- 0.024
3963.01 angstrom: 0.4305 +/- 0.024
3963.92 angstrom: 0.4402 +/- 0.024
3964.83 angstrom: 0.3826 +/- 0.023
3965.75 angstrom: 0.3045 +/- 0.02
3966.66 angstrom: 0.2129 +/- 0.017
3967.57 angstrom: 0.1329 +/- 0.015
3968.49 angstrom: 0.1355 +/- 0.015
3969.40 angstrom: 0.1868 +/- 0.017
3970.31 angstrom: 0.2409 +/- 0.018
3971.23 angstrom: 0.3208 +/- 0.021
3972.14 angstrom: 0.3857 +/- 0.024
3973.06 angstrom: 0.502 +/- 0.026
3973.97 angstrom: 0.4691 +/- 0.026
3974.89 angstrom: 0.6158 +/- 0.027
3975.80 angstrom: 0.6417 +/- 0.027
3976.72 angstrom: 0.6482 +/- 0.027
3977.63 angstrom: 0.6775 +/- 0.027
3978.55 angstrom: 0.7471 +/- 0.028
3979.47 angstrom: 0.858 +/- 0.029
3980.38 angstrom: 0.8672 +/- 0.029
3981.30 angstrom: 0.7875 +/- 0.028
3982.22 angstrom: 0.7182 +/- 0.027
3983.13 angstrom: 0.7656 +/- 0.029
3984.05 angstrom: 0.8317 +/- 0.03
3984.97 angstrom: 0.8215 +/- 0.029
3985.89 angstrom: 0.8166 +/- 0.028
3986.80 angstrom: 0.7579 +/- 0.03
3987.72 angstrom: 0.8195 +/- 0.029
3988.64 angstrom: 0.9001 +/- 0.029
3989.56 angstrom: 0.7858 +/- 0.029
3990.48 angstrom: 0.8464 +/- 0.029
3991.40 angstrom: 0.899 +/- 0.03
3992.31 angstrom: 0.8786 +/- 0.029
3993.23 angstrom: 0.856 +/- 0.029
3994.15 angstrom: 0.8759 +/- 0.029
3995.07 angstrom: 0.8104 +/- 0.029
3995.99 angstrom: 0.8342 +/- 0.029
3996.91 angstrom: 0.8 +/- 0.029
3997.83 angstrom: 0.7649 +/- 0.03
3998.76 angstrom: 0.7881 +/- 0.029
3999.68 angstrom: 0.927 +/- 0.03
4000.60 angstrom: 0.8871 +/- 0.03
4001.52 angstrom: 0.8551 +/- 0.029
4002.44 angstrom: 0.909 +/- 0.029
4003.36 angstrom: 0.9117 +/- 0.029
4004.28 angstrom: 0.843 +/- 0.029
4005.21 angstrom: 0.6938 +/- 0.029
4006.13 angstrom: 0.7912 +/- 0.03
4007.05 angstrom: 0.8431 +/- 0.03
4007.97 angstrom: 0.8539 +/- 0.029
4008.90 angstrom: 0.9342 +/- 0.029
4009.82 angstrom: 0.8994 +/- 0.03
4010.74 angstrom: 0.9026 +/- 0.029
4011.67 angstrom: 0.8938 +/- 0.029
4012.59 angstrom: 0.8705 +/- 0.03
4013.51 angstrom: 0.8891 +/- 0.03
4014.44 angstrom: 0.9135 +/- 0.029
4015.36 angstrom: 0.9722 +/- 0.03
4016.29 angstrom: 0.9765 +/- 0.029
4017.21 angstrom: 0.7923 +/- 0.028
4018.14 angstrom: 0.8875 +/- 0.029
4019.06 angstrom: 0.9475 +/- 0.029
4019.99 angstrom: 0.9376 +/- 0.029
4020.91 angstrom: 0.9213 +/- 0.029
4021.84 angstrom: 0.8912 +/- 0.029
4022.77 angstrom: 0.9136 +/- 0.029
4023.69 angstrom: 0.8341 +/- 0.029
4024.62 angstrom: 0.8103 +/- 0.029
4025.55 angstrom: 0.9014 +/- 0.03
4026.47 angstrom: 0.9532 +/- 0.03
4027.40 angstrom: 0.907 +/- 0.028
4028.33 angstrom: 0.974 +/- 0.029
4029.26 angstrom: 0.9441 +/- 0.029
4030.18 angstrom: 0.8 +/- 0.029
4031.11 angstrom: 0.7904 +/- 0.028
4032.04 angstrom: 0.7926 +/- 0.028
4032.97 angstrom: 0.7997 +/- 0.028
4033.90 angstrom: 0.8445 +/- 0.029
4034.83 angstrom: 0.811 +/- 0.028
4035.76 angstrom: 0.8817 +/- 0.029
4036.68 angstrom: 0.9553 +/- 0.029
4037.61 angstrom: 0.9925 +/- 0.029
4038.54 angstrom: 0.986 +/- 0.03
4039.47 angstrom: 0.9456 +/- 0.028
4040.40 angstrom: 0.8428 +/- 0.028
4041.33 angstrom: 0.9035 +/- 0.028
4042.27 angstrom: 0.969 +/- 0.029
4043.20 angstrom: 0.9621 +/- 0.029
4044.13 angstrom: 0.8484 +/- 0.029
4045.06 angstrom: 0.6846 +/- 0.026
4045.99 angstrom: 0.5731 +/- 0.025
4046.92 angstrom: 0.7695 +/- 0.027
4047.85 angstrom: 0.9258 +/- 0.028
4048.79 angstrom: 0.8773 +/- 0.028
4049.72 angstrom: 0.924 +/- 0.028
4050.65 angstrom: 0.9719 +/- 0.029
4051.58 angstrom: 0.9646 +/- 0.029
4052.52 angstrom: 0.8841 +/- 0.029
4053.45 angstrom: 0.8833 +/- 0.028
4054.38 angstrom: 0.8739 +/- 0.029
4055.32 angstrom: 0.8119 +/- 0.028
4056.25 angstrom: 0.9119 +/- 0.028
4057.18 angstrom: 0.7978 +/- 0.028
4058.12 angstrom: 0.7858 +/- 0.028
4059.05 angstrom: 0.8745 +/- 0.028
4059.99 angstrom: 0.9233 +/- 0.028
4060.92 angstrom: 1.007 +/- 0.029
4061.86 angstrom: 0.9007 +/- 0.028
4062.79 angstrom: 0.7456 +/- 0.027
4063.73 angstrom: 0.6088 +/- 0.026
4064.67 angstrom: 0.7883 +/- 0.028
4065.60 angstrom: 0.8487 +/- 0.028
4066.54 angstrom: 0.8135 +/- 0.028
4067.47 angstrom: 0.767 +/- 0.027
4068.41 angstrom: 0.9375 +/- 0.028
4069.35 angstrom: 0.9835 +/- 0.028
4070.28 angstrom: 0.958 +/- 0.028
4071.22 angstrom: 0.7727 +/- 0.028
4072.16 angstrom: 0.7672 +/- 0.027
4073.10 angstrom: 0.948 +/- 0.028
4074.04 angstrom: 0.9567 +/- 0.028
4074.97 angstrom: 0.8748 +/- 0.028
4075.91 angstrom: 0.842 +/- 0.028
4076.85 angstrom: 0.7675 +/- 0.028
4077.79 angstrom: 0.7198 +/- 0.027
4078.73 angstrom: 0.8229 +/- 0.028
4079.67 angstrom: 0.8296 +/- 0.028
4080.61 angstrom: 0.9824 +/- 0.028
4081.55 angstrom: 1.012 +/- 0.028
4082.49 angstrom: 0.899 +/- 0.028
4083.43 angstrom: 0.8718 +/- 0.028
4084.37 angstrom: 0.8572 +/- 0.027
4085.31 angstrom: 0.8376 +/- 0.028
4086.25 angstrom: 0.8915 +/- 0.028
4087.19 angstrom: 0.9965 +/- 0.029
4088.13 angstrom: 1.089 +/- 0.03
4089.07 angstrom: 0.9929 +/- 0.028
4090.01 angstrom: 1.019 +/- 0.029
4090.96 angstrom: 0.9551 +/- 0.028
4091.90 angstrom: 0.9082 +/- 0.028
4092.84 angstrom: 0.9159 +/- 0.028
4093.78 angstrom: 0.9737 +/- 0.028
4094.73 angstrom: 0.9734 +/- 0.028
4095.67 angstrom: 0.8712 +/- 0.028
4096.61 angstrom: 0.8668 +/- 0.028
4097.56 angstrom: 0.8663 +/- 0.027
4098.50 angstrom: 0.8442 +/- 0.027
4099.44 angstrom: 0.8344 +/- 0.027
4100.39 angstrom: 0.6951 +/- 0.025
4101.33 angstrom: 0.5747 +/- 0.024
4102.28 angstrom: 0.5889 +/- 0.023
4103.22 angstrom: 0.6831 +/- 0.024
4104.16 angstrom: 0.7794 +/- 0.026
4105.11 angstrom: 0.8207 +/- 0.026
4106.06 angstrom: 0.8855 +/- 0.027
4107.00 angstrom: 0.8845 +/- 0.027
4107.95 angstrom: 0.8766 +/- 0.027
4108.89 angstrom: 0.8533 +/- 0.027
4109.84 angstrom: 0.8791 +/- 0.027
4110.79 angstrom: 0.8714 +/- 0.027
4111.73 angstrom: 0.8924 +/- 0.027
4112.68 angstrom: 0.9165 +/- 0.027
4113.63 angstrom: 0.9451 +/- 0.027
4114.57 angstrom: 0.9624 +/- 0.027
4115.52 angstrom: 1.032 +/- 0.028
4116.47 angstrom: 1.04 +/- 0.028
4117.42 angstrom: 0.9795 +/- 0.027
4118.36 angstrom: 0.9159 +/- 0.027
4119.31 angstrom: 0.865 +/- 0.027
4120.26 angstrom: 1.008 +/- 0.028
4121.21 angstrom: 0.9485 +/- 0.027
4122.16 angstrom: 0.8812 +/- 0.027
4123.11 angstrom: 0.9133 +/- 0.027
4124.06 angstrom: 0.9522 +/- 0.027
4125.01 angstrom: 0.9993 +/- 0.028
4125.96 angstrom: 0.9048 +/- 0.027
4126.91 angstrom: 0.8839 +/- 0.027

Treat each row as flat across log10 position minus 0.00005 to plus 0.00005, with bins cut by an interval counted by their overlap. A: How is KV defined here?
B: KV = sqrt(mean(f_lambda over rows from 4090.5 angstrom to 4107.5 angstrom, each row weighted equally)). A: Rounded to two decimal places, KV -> 0.91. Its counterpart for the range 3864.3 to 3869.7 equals 0.81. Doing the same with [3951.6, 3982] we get 0.74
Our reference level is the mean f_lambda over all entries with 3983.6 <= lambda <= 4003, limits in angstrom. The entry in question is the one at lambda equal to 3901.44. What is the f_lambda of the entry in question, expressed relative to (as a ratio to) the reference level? 0.84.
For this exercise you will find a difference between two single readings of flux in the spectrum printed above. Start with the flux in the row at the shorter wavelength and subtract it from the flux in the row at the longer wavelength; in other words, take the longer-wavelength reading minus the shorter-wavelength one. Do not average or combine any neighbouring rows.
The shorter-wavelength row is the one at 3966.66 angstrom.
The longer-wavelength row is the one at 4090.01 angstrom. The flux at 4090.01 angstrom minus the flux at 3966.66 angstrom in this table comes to 0.81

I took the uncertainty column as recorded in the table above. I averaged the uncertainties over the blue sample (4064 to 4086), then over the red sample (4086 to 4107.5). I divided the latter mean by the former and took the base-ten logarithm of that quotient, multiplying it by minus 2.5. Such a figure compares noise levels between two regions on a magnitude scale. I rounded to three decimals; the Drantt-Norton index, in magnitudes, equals 0.029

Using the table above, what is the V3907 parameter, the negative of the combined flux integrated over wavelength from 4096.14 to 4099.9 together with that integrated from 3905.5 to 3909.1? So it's -5.65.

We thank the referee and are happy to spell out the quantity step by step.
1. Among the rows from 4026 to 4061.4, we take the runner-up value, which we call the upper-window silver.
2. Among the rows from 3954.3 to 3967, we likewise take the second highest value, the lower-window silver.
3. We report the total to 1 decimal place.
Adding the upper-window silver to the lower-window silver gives 1.8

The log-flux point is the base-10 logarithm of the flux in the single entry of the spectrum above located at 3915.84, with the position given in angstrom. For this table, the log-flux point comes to -0.13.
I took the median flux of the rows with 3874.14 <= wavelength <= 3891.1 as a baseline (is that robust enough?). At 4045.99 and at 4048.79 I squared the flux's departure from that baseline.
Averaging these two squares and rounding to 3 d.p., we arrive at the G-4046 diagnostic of 0.047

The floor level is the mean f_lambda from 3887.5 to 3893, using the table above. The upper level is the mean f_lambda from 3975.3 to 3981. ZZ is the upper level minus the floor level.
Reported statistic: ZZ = 0.2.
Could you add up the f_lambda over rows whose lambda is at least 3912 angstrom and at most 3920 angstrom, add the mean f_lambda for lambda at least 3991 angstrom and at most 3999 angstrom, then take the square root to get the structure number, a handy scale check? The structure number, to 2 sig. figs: 2.7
